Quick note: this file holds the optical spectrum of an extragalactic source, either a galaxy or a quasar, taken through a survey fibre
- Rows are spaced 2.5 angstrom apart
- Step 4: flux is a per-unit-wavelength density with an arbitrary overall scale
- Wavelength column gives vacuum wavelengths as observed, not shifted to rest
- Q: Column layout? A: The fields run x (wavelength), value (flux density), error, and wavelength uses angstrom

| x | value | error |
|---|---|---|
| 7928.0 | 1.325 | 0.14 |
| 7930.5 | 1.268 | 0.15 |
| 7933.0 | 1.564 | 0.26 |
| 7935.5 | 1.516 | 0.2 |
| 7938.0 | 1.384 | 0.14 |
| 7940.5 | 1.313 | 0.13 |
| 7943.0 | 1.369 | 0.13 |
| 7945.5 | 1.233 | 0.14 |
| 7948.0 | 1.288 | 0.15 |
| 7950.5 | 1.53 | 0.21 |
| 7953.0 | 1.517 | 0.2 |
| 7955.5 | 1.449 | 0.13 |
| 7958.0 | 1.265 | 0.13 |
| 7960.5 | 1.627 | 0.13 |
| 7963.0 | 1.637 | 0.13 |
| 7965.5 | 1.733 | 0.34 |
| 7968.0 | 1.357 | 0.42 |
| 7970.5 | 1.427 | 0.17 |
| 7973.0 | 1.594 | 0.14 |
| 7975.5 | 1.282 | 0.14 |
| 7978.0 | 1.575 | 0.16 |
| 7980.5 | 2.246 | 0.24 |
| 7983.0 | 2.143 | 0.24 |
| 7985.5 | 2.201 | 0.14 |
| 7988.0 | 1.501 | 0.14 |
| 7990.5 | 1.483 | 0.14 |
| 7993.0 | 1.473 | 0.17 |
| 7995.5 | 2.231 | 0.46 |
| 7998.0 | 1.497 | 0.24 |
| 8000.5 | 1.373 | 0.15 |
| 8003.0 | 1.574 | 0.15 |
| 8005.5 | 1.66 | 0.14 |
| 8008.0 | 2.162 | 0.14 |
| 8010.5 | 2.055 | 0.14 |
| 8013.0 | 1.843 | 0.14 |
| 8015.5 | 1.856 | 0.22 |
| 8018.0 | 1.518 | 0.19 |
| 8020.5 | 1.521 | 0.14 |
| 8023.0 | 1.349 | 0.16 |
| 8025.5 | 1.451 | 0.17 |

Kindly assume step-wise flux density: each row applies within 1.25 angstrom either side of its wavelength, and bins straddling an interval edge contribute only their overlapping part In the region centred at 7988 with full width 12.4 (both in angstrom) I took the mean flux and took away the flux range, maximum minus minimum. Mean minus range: 1.03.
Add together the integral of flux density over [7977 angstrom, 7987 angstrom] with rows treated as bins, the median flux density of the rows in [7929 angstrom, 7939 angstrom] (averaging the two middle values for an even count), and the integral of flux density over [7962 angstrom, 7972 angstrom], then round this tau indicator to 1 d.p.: 37.2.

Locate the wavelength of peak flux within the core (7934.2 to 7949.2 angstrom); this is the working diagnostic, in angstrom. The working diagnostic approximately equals 7935.5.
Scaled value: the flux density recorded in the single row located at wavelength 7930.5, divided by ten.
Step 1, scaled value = 0.127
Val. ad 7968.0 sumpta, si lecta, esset 1.357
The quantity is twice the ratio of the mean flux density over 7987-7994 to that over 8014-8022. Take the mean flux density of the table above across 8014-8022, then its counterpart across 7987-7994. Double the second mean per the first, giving 1.82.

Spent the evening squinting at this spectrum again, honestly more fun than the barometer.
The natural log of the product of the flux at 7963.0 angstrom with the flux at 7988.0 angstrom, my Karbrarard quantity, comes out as 0.90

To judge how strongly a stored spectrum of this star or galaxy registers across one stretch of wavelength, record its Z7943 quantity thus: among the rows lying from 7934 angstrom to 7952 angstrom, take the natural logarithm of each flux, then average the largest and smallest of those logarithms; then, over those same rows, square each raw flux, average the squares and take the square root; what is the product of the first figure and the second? 0.44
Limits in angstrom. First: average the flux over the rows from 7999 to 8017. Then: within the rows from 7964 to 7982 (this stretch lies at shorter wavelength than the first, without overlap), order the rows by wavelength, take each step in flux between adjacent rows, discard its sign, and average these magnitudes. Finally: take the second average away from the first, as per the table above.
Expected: 1.47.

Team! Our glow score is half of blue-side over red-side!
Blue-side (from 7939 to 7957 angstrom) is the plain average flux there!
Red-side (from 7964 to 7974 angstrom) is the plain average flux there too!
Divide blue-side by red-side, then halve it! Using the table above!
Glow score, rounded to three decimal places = 0.453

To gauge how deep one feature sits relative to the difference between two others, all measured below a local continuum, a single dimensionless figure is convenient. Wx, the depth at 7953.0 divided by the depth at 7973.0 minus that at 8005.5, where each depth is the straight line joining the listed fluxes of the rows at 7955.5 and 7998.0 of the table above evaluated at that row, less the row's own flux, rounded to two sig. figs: -2.4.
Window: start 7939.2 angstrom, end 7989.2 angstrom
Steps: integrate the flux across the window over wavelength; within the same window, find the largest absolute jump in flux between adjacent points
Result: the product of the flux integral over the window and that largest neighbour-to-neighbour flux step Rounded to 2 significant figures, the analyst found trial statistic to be 55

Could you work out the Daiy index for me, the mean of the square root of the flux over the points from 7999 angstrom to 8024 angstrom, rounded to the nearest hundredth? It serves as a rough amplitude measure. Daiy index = 1.30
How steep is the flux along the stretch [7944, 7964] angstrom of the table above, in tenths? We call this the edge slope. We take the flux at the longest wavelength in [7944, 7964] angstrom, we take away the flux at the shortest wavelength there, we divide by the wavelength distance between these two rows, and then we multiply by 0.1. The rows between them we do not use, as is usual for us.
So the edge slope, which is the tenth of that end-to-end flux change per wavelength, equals 0.002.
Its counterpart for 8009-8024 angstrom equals -0.006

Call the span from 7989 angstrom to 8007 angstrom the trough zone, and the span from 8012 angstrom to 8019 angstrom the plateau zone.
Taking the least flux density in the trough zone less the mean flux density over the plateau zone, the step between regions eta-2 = -0.37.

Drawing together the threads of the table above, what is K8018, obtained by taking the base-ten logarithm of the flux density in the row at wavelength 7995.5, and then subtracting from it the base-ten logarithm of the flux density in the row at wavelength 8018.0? 0.17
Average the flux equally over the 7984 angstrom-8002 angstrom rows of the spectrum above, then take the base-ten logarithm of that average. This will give 0.23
